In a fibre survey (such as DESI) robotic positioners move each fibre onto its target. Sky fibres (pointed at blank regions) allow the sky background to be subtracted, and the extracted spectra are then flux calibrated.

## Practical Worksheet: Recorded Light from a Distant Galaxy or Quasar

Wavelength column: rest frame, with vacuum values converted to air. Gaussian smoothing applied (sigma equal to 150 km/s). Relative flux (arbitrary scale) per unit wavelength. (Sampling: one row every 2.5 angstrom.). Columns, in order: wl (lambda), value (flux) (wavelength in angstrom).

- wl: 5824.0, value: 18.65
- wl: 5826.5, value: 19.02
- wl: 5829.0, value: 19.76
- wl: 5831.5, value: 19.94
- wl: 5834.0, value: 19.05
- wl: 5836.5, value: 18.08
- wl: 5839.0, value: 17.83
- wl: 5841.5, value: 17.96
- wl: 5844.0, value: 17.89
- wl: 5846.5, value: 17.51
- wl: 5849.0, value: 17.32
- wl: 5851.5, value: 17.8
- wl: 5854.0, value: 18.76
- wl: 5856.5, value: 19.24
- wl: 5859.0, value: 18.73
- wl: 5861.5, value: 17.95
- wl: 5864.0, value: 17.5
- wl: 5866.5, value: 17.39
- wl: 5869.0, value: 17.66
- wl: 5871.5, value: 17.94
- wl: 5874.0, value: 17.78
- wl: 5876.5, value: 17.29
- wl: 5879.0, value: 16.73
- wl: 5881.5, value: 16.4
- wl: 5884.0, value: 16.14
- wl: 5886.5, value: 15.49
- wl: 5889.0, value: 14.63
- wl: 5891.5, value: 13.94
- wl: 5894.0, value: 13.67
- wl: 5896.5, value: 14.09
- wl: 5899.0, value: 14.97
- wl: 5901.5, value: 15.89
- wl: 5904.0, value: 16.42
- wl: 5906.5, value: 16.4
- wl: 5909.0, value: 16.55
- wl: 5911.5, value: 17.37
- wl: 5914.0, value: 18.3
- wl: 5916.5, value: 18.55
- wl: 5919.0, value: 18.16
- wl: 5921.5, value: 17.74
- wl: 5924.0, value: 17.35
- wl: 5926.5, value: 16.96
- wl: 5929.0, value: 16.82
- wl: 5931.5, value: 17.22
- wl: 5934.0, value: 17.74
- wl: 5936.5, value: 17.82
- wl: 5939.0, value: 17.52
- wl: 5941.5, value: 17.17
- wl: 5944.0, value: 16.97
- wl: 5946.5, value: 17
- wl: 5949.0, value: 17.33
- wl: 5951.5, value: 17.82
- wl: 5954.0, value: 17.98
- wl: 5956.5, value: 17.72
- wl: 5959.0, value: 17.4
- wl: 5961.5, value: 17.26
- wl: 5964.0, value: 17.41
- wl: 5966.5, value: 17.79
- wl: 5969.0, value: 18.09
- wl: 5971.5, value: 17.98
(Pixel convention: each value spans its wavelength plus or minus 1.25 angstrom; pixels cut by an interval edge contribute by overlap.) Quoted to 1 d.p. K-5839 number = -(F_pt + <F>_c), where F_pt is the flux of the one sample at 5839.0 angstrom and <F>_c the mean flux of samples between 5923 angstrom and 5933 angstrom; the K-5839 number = -34.9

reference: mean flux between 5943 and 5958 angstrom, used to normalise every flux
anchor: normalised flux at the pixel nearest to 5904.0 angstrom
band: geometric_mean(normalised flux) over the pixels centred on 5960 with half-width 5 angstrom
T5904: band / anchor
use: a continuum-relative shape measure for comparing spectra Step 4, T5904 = 1.06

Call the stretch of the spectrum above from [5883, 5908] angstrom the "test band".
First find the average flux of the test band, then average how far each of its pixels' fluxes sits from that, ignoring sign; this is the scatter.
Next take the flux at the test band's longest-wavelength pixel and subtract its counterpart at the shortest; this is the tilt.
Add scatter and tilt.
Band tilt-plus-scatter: 1.2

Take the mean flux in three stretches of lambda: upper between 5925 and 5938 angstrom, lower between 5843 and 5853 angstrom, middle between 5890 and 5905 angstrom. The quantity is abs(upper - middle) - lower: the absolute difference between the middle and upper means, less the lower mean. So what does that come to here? -15.1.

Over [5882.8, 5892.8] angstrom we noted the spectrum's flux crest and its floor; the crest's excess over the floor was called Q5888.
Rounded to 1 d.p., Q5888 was 2.2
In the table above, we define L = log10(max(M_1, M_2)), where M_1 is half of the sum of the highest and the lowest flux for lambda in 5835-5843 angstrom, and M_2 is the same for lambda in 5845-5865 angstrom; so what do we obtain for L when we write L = 1.26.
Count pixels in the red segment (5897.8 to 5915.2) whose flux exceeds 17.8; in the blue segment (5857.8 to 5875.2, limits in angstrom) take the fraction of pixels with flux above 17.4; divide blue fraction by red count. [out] 0.9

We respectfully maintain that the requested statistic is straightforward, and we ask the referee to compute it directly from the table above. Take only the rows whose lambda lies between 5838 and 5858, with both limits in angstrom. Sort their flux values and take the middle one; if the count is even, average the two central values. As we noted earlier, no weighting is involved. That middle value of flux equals 17.9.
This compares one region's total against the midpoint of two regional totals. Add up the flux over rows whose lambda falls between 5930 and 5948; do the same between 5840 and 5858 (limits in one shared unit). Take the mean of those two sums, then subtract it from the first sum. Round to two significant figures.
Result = -2.5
